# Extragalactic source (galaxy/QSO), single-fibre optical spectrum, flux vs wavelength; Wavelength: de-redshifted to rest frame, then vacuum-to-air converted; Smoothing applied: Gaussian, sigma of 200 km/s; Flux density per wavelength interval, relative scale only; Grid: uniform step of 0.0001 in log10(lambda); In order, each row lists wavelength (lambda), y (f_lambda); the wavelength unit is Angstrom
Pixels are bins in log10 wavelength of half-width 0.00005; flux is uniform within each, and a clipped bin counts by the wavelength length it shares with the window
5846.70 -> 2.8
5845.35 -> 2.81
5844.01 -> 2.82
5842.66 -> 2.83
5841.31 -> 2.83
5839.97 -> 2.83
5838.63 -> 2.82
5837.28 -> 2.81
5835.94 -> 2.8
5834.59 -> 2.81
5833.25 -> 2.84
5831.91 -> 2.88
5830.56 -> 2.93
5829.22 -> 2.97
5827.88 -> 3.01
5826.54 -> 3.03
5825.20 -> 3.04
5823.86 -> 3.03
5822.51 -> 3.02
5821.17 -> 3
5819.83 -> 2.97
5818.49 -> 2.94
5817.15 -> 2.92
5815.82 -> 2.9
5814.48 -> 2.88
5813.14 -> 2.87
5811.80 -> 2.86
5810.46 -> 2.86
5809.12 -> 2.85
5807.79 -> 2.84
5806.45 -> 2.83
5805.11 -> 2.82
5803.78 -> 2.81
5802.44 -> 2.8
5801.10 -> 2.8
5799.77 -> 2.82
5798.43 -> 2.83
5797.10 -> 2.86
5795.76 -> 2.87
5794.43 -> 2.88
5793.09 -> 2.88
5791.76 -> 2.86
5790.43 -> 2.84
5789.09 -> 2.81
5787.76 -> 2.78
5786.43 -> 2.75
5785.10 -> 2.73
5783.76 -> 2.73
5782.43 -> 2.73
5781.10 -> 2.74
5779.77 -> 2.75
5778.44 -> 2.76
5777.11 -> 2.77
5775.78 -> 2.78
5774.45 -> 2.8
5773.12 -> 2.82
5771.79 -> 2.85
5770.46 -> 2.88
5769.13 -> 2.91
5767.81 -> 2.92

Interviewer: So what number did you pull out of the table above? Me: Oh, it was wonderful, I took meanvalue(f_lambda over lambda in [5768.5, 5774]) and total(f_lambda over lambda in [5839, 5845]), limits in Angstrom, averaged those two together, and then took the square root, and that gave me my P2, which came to 2.66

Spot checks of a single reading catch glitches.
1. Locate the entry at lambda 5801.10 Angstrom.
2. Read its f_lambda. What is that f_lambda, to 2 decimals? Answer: 2.80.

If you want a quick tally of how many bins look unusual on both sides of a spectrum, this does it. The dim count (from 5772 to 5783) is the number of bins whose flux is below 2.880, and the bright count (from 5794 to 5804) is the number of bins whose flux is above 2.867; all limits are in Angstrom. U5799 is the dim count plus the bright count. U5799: 10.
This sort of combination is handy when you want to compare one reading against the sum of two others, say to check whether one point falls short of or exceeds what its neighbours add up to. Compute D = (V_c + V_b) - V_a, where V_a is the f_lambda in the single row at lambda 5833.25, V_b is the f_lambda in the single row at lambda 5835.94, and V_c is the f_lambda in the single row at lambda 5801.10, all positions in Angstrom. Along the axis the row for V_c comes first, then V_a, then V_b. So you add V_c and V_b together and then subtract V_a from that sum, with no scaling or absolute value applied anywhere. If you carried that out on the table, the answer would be 2.76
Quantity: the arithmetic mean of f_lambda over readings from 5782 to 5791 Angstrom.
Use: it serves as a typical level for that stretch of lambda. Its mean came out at 2.77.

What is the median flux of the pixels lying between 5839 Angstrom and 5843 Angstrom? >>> 2.83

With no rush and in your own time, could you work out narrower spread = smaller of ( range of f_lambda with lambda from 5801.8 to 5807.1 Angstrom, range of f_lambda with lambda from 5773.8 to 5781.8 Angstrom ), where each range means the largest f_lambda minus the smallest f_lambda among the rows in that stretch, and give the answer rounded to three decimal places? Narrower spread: 0.030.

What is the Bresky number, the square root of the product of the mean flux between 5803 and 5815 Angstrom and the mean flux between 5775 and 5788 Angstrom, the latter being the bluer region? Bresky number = 2.80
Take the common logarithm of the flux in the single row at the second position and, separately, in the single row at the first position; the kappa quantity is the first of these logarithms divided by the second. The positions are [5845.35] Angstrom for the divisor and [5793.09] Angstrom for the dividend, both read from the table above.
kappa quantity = 1.02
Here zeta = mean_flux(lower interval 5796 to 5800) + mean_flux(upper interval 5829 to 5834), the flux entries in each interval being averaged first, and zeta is 5.74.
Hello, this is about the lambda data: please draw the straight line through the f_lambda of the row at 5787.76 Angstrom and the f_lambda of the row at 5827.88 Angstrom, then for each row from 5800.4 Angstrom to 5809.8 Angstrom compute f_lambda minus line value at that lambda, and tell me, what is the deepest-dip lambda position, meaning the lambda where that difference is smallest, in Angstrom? 5802.44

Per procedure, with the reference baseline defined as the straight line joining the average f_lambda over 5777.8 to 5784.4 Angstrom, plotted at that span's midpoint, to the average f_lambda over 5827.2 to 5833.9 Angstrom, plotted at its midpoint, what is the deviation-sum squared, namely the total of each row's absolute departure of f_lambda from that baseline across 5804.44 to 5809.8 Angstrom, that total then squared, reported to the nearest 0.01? 0.00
